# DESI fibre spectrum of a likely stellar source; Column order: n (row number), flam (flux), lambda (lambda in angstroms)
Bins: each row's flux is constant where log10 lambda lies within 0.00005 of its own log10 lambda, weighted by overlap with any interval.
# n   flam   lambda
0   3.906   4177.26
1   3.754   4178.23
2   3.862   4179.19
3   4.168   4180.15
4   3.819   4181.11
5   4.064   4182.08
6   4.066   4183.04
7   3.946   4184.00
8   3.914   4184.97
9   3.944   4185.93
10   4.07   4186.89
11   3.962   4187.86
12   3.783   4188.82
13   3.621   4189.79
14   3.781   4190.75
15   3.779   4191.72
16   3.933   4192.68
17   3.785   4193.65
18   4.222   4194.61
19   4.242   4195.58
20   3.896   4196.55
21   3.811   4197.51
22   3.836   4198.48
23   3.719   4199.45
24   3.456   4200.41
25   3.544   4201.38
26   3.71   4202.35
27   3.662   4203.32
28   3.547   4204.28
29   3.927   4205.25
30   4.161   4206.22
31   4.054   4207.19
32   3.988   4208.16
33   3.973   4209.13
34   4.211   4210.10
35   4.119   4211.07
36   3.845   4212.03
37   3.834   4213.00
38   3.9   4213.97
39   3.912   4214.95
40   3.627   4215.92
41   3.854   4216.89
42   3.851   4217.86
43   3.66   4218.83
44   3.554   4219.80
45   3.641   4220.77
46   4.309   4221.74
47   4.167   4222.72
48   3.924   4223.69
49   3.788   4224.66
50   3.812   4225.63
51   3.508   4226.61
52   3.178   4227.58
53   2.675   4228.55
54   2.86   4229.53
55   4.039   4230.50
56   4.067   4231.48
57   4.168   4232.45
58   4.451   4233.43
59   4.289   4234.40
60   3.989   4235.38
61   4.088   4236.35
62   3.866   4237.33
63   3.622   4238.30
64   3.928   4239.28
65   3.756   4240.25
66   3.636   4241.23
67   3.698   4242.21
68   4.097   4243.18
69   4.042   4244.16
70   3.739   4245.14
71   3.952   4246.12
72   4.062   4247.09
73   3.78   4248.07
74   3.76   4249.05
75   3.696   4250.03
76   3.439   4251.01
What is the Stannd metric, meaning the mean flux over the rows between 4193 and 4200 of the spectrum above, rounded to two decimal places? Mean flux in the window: 3.93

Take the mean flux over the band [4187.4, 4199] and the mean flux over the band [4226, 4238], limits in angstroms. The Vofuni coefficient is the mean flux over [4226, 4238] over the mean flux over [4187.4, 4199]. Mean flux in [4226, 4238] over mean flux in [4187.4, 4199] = 0.968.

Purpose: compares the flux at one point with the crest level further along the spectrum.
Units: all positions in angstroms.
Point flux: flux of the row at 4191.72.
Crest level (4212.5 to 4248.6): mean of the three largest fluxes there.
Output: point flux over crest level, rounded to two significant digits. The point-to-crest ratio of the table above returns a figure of 0.87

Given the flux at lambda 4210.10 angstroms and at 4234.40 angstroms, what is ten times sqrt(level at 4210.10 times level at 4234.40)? 42.5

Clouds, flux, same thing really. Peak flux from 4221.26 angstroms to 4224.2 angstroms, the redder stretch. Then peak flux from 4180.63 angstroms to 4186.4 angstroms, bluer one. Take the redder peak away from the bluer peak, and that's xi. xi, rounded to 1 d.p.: -0.2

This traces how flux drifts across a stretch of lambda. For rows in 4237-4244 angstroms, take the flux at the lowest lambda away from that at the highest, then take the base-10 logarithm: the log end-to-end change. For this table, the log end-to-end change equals -0.64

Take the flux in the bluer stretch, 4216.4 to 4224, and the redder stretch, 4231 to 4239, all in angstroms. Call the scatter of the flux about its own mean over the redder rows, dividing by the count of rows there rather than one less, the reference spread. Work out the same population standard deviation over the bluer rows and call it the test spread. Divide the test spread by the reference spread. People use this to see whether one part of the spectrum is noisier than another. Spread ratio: 1.0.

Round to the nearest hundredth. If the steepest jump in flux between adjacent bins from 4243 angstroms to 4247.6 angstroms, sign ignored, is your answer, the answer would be 0.30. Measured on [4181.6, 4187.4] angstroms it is 0.13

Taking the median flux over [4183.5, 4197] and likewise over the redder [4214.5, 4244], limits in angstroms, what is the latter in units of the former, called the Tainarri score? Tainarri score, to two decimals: 0.98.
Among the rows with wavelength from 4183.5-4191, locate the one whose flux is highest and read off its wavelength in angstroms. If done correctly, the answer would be 4186.89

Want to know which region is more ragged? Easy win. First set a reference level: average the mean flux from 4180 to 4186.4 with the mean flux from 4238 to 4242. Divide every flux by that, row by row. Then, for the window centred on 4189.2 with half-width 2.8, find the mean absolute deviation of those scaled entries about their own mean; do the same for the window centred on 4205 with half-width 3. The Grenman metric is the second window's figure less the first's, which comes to 0.021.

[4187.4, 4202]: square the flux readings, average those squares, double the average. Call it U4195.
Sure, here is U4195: 29.3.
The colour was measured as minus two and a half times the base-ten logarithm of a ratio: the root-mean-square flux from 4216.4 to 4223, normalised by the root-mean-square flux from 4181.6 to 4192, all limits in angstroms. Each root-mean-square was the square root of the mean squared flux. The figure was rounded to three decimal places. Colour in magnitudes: 0.010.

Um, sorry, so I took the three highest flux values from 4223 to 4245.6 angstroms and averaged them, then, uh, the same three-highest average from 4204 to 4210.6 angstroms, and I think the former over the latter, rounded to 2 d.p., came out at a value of 1.04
